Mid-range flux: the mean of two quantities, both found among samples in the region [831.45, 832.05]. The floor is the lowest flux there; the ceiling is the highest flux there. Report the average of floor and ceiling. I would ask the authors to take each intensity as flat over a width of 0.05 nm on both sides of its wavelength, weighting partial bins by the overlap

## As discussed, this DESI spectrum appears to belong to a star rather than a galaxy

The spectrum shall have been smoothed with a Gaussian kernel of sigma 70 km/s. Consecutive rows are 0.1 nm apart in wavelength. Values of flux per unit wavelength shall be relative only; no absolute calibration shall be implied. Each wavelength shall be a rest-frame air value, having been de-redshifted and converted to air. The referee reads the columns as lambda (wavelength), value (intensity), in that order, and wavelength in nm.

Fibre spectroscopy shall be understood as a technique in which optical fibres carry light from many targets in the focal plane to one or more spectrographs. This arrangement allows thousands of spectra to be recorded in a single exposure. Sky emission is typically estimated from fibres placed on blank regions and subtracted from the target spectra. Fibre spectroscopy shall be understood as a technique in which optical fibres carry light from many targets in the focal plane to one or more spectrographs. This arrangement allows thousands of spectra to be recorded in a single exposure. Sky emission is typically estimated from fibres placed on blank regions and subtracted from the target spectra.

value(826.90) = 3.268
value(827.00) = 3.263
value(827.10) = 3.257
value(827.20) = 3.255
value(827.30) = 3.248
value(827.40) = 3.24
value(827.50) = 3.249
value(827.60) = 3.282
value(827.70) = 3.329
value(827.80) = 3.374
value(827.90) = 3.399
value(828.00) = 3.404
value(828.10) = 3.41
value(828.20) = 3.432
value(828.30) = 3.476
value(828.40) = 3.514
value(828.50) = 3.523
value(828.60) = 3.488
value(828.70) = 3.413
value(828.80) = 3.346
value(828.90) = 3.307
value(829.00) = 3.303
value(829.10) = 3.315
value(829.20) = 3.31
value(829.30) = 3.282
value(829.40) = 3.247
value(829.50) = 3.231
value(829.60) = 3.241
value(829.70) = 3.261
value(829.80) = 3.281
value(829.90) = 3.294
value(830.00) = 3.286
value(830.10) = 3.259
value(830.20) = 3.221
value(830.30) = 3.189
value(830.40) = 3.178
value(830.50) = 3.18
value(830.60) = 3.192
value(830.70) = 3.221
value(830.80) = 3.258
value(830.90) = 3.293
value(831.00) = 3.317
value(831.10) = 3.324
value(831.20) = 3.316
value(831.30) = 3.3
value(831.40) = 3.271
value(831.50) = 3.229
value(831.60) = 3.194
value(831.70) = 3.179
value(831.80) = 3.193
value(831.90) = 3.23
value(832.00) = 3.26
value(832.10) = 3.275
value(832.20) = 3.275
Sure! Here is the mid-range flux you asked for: 3.22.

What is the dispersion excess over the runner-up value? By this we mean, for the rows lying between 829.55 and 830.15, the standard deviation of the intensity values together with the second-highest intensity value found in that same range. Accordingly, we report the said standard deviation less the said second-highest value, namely -3.27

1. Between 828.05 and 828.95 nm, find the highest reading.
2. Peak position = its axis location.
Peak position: 828.50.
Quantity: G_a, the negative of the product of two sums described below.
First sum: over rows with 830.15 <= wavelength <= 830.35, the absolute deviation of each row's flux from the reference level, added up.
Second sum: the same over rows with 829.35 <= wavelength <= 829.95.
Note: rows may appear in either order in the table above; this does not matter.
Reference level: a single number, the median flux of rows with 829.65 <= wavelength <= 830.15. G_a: -0.024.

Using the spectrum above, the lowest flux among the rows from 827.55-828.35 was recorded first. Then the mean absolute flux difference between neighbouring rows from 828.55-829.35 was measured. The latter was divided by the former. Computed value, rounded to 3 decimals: 0.010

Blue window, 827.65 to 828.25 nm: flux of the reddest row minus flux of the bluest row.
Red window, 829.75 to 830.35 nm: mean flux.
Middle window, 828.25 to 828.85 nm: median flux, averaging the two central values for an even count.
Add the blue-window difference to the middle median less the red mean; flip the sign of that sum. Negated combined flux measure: -0.33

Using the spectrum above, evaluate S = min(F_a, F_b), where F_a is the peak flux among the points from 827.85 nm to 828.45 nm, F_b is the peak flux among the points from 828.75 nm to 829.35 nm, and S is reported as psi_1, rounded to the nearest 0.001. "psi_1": 3.346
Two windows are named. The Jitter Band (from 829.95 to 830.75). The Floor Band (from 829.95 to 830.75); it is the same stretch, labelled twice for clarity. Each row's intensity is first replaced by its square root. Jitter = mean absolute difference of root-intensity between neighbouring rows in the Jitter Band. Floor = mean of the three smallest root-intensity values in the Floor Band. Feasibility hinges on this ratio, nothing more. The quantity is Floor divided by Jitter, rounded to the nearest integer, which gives 297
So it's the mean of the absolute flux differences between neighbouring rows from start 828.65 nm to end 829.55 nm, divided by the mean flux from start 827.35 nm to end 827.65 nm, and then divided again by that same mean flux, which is 0.0024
